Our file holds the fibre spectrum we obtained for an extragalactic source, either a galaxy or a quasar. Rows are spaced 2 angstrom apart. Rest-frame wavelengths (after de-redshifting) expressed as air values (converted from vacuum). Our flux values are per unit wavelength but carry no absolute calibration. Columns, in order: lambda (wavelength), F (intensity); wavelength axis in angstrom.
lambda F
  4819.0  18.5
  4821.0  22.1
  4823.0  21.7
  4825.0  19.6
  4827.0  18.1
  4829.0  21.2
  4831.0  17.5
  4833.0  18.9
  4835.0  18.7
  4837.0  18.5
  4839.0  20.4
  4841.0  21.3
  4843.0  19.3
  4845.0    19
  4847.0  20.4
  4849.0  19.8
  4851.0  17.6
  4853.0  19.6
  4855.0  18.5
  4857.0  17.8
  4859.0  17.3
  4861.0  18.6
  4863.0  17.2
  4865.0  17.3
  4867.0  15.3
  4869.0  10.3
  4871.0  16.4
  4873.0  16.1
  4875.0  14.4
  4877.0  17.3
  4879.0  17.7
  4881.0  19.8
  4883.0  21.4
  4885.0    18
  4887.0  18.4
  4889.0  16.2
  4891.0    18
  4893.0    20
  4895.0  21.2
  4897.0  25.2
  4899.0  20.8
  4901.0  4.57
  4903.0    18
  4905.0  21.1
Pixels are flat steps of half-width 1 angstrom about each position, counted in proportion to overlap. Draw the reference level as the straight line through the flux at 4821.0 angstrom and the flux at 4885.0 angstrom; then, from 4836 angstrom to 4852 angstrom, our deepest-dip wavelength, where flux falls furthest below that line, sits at 4851.0 angstrom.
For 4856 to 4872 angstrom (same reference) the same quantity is 4869.0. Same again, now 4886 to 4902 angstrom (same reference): 4901.0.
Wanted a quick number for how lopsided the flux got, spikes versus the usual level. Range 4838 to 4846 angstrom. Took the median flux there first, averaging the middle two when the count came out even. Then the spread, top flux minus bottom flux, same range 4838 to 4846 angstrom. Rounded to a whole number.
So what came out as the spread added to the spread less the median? -15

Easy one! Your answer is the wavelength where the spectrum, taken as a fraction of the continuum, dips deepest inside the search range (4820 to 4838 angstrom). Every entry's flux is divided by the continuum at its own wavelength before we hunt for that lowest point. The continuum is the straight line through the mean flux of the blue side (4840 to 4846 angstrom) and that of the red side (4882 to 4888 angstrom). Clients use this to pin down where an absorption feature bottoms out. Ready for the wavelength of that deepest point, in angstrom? 4831.0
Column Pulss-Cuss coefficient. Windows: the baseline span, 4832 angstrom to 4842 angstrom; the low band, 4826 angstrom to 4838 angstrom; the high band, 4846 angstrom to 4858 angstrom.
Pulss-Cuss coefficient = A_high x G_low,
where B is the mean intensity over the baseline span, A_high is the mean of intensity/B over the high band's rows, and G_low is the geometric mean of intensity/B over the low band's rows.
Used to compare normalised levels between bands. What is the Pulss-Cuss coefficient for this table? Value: 0.93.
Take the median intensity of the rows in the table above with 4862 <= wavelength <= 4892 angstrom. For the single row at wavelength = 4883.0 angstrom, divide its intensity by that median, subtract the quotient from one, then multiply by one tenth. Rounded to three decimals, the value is -0.024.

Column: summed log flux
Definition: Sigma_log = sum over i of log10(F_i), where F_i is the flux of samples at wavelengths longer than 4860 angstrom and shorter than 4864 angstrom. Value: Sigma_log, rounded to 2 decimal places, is 2.51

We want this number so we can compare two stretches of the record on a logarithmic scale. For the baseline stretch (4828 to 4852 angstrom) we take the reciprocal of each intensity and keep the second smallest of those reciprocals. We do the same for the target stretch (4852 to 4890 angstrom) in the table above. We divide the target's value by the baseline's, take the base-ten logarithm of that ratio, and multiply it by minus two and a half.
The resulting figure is -0.07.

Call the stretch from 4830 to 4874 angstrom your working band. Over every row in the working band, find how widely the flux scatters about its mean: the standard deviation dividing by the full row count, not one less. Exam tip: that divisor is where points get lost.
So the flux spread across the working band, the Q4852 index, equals 2.2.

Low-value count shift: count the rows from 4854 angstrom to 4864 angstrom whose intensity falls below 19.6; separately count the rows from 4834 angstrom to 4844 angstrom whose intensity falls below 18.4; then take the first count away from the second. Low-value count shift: -5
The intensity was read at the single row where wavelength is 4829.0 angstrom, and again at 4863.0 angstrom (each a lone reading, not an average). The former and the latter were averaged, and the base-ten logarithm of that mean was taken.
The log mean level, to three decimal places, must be 1.283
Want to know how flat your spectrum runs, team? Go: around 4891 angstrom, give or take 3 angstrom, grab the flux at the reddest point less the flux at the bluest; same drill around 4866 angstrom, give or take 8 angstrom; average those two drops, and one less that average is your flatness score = 0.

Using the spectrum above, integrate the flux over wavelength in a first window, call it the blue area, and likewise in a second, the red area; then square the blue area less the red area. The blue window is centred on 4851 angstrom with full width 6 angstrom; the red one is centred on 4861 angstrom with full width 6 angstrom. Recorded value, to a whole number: 61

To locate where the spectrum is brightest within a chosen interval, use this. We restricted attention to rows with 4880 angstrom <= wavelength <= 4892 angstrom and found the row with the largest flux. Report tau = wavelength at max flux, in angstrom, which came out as 4883.0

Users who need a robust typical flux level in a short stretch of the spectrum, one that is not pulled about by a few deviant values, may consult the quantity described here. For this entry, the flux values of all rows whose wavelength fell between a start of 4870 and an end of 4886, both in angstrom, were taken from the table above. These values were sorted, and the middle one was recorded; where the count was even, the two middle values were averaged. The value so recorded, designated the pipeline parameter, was 17.5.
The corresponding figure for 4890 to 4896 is 20.0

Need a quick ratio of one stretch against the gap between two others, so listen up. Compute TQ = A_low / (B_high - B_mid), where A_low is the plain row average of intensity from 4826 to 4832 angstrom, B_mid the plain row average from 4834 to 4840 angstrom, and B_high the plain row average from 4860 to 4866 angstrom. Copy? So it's -13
